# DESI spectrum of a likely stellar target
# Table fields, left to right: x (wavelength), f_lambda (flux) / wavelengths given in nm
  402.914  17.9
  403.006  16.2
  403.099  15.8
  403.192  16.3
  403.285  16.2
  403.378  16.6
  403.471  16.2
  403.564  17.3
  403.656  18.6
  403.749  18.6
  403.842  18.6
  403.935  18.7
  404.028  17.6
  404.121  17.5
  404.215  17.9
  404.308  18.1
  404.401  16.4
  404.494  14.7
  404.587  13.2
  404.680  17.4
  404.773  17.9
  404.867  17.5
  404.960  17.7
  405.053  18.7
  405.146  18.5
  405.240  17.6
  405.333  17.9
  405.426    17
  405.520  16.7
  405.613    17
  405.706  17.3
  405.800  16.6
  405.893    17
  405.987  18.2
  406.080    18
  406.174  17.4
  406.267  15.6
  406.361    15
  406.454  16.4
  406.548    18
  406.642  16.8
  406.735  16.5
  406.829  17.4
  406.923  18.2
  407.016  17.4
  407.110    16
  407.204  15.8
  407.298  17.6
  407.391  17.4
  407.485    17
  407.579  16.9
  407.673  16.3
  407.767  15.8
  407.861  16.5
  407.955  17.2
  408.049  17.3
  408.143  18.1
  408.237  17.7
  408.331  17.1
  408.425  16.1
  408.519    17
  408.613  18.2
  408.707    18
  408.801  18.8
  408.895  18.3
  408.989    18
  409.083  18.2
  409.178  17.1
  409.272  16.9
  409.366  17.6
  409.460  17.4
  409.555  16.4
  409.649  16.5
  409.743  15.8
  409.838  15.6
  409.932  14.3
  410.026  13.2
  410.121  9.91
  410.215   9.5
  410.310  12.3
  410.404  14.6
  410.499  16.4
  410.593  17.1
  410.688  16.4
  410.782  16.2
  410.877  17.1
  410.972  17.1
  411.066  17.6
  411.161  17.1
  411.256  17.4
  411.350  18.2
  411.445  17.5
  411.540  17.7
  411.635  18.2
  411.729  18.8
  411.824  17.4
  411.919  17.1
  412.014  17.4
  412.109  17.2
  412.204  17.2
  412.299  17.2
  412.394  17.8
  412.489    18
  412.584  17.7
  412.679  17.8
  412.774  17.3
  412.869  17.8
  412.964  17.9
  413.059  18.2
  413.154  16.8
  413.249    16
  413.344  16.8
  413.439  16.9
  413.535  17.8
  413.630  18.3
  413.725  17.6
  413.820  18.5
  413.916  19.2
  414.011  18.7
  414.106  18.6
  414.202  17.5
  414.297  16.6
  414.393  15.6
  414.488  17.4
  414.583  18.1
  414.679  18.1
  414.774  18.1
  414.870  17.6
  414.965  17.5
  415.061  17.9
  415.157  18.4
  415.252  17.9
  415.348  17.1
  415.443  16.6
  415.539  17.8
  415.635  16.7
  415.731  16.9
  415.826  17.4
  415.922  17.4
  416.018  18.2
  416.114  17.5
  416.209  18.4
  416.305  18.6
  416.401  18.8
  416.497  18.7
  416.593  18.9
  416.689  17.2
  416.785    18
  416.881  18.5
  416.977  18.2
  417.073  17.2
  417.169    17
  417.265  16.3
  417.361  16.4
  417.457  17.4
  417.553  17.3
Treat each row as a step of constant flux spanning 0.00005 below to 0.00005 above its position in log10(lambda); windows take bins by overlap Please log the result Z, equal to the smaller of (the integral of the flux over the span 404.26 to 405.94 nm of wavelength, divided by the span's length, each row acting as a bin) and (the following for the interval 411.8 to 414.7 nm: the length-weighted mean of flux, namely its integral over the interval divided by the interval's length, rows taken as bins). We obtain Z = 17.1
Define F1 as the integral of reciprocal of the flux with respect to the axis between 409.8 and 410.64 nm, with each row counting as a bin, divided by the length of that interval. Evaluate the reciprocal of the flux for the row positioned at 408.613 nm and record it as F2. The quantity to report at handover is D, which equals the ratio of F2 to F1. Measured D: 0.72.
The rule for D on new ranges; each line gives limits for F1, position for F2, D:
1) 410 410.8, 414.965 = 0.76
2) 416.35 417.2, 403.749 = 0.97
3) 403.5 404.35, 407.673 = 1.11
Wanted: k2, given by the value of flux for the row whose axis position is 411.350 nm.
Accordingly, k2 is 18.2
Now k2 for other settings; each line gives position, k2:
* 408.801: 18.8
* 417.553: 17.3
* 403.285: 16.2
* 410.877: 17.1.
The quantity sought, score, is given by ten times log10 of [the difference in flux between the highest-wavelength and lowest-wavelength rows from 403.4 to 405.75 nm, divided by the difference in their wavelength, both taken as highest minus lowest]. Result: -3.1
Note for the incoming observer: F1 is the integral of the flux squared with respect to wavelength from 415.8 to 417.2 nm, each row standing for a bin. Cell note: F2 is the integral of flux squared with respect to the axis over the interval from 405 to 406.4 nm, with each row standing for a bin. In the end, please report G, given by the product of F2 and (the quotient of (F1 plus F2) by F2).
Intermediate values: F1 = 455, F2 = 418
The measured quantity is 873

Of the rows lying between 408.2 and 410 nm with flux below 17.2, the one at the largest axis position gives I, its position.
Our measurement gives 409.932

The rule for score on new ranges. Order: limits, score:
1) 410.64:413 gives -1.8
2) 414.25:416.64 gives 0.0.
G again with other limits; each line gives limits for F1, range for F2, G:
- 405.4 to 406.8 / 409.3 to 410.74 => 730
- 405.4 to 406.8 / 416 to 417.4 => 849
